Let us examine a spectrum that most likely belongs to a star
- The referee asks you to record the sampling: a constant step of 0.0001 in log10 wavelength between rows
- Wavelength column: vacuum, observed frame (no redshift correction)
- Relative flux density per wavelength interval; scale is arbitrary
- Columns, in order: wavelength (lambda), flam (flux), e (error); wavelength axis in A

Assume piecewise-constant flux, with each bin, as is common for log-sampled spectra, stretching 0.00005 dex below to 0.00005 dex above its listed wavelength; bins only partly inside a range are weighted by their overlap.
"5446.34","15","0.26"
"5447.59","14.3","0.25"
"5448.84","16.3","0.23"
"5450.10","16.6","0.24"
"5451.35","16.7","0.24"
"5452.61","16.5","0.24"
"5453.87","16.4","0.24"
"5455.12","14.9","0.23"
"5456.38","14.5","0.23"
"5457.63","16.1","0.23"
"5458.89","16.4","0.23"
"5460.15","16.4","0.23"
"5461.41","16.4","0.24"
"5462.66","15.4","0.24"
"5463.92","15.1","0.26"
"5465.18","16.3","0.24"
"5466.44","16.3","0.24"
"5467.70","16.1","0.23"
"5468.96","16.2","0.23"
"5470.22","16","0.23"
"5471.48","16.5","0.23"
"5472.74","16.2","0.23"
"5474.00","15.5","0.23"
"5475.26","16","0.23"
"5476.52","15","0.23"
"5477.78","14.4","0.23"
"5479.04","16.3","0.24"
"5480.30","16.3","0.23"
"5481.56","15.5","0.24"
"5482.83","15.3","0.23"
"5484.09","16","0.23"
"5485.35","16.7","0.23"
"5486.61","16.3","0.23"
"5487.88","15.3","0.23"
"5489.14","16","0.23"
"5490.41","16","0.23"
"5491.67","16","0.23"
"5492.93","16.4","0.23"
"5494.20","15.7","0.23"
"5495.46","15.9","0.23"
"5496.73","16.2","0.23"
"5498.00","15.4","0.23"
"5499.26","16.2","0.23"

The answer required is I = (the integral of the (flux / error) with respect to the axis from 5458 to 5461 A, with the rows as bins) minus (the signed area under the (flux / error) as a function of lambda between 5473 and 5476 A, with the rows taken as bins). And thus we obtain 6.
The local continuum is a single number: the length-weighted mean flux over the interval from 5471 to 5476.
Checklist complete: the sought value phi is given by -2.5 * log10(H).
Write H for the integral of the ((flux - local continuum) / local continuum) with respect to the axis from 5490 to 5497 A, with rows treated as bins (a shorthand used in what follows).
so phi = 6.3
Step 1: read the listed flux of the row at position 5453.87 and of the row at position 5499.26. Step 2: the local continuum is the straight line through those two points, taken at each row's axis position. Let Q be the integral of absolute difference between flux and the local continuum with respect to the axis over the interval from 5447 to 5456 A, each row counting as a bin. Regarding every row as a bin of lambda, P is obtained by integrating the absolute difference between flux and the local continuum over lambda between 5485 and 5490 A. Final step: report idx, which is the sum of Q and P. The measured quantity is 7.8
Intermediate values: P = 2.0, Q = 5.8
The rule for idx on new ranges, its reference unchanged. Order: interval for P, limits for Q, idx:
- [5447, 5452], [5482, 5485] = 5.2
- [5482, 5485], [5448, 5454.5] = 3.2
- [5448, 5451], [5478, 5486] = 4.8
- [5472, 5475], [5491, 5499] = 3.9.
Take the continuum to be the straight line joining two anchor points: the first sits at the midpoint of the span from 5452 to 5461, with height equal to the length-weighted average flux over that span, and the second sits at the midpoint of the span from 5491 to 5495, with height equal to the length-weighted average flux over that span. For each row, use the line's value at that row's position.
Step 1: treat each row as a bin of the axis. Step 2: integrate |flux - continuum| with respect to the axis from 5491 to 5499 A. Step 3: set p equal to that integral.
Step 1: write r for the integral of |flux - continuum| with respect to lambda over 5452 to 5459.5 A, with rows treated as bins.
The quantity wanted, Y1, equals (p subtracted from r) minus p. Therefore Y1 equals 1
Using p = 2.3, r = 5.3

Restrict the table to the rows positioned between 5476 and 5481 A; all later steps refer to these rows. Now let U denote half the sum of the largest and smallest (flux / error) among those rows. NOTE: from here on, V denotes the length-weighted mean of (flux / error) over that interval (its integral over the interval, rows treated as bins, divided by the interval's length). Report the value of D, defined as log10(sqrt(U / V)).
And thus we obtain 0.0000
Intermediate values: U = 66.7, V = 66.7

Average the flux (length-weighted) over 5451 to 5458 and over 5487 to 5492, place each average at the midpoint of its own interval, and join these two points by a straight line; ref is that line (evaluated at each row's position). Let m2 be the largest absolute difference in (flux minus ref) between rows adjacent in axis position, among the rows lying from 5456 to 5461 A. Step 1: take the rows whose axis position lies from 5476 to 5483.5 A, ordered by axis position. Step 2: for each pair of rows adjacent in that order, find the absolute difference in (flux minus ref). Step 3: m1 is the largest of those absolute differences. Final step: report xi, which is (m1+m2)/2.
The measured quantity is 1.7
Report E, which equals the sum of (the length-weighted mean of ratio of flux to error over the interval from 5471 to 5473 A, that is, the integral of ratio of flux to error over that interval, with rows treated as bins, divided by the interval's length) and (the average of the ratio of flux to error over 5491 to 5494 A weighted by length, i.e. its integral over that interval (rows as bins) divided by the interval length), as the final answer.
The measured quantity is 141.4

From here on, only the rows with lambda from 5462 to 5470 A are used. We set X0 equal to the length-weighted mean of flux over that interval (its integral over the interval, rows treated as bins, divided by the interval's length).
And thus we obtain 15.9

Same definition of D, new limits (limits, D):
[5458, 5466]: -0.0074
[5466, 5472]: -0.0003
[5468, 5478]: -0.0048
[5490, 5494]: 0.0012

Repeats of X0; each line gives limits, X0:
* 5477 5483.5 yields 15.6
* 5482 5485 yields 15.7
